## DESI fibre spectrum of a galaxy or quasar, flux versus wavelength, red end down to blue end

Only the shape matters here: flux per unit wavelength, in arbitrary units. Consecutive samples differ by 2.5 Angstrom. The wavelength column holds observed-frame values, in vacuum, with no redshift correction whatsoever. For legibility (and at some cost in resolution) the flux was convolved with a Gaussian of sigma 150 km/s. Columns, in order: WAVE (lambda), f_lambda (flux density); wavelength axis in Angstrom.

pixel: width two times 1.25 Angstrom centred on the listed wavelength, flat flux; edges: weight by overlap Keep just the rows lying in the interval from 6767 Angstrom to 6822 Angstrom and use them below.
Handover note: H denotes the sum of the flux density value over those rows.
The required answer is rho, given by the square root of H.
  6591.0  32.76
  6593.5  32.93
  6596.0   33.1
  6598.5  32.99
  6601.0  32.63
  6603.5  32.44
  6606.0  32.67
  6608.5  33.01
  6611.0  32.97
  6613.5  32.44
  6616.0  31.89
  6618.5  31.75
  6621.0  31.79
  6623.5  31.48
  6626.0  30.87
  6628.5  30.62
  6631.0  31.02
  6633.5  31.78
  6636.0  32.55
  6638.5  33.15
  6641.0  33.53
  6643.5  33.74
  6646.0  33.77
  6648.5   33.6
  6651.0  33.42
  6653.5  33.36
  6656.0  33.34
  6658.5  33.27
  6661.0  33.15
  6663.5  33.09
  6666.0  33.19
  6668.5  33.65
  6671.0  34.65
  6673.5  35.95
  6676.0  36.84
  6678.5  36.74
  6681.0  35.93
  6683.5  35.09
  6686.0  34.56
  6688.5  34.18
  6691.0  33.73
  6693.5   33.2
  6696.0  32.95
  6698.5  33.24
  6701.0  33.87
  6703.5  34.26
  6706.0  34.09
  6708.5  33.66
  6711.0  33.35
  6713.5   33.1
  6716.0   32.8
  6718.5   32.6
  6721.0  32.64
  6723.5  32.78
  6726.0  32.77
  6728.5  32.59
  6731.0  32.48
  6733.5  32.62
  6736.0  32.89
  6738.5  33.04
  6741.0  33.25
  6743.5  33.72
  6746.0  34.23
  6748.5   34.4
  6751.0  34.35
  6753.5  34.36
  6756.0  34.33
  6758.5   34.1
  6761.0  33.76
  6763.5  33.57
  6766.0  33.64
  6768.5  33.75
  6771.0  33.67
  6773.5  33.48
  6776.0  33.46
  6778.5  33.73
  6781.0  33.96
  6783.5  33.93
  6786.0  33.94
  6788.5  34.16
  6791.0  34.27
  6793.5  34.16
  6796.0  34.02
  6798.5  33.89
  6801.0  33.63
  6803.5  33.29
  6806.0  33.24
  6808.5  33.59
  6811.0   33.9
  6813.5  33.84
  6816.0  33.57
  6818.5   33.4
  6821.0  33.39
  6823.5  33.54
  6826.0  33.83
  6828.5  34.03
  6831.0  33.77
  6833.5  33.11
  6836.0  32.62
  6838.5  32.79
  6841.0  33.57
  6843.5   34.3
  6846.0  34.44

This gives 27.2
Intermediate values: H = 742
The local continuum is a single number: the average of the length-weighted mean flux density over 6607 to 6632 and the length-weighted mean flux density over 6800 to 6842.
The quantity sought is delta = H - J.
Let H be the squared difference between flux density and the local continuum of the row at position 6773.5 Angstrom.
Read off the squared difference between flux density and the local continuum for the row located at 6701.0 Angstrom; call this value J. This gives -0.8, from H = 0.71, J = 1.5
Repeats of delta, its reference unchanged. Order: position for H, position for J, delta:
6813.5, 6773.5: 0.7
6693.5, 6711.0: -0.2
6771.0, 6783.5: -0.6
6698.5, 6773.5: -0.3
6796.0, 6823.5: 1.1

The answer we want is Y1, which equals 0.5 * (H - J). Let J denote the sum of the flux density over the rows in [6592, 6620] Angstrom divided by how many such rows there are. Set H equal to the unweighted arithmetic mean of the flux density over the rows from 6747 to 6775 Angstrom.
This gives 0.7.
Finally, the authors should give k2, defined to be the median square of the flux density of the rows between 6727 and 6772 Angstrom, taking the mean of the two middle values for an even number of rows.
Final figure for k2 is 1135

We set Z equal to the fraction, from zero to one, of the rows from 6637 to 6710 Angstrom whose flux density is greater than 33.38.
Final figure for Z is 0.66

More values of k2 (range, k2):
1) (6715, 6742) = 1074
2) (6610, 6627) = 1011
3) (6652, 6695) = 1138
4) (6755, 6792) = 1140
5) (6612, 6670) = 1099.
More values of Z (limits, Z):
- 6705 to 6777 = 0.55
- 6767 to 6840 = 0.83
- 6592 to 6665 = 0.17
